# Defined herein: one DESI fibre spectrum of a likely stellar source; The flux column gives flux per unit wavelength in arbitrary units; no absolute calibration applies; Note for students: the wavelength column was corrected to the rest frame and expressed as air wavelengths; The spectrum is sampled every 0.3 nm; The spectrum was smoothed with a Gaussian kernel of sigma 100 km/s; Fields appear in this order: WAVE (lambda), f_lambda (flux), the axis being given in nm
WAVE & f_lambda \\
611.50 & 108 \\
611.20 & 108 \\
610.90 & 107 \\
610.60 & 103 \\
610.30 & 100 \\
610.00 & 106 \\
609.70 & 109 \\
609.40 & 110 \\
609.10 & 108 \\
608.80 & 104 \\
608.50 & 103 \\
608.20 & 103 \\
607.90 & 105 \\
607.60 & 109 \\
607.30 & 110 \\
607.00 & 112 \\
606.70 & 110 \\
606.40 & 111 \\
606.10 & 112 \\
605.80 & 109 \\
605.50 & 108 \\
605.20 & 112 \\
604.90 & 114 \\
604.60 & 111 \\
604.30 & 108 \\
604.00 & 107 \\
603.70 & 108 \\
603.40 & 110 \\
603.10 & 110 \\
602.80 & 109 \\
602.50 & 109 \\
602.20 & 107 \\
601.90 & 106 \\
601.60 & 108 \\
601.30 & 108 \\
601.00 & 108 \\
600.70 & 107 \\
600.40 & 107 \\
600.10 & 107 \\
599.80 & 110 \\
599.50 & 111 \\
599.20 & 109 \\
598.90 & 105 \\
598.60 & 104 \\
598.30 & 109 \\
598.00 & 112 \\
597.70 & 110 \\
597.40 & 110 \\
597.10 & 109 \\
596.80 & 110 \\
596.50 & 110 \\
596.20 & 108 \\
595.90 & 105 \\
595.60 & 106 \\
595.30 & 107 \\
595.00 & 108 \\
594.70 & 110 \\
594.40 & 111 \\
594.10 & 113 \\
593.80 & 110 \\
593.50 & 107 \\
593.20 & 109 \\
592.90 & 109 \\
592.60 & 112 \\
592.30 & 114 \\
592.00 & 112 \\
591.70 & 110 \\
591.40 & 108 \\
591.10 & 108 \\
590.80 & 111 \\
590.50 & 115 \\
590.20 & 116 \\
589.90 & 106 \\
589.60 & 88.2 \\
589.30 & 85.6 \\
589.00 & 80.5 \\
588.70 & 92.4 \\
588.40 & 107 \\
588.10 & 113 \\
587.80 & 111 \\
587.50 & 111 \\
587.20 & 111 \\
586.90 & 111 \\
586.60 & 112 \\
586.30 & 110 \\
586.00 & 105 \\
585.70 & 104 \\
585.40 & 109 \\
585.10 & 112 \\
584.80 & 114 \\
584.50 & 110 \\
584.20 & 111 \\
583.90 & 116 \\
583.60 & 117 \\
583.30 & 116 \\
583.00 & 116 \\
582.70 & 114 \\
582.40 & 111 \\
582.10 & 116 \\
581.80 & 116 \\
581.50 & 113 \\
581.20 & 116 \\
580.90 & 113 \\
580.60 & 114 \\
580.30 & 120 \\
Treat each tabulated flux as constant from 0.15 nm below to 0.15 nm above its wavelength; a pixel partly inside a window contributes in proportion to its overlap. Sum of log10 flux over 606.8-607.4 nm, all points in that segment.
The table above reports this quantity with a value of 4.09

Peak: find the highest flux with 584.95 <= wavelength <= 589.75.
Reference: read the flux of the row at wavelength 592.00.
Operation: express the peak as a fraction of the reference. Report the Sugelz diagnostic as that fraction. 1.01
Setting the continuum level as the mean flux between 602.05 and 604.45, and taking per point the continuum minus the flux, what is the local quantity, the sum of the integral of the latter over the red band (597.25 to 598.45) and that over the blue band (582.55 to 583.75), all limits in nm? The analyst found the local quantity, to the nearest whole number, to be -11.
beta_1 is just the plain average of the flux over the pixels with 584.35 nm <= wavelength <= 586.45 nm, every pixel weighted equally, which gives 109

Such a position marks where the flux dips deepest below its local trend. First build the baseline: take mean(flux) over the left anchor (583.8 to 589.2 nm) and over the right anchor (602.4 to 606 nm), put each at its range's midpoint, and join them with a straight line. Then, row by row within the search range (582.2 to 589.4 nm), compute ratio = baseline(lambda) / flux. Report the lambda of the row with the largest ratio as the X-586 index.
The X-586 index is 589.00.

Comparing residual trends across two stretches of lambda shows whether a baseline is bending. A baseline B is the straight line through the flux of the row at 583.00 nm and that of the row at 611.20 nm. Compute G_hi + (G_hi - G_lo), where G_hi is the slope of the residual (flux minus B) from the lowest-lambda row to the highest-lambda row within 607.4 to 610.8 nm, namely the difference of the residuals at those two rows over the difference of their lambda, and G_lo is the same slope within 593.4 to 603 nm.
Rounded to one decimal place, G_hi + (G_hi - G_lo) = -3.9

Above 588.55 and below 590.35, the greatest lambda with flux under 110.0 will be 589.90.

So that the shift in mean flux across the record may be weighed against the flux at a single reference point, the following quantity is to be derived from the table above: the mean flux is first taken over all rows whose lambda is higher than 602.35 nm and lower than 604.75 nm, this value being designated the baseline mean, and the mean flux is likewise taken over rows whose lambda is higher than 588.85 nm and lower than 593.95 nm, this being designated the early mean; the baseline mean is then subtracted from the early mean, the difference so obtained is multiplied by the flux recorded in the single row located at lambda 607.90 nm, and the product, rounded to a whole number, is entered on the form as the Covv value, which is -319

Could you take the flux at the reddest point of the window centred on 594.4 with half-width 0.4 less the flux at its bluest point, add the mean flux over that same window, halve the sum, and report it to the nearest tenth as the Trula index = 54.2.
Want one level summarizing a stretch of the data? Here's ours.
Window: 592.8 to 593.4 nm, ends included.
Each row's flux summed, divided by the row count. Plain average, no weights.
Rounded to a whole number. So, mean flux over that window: 109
